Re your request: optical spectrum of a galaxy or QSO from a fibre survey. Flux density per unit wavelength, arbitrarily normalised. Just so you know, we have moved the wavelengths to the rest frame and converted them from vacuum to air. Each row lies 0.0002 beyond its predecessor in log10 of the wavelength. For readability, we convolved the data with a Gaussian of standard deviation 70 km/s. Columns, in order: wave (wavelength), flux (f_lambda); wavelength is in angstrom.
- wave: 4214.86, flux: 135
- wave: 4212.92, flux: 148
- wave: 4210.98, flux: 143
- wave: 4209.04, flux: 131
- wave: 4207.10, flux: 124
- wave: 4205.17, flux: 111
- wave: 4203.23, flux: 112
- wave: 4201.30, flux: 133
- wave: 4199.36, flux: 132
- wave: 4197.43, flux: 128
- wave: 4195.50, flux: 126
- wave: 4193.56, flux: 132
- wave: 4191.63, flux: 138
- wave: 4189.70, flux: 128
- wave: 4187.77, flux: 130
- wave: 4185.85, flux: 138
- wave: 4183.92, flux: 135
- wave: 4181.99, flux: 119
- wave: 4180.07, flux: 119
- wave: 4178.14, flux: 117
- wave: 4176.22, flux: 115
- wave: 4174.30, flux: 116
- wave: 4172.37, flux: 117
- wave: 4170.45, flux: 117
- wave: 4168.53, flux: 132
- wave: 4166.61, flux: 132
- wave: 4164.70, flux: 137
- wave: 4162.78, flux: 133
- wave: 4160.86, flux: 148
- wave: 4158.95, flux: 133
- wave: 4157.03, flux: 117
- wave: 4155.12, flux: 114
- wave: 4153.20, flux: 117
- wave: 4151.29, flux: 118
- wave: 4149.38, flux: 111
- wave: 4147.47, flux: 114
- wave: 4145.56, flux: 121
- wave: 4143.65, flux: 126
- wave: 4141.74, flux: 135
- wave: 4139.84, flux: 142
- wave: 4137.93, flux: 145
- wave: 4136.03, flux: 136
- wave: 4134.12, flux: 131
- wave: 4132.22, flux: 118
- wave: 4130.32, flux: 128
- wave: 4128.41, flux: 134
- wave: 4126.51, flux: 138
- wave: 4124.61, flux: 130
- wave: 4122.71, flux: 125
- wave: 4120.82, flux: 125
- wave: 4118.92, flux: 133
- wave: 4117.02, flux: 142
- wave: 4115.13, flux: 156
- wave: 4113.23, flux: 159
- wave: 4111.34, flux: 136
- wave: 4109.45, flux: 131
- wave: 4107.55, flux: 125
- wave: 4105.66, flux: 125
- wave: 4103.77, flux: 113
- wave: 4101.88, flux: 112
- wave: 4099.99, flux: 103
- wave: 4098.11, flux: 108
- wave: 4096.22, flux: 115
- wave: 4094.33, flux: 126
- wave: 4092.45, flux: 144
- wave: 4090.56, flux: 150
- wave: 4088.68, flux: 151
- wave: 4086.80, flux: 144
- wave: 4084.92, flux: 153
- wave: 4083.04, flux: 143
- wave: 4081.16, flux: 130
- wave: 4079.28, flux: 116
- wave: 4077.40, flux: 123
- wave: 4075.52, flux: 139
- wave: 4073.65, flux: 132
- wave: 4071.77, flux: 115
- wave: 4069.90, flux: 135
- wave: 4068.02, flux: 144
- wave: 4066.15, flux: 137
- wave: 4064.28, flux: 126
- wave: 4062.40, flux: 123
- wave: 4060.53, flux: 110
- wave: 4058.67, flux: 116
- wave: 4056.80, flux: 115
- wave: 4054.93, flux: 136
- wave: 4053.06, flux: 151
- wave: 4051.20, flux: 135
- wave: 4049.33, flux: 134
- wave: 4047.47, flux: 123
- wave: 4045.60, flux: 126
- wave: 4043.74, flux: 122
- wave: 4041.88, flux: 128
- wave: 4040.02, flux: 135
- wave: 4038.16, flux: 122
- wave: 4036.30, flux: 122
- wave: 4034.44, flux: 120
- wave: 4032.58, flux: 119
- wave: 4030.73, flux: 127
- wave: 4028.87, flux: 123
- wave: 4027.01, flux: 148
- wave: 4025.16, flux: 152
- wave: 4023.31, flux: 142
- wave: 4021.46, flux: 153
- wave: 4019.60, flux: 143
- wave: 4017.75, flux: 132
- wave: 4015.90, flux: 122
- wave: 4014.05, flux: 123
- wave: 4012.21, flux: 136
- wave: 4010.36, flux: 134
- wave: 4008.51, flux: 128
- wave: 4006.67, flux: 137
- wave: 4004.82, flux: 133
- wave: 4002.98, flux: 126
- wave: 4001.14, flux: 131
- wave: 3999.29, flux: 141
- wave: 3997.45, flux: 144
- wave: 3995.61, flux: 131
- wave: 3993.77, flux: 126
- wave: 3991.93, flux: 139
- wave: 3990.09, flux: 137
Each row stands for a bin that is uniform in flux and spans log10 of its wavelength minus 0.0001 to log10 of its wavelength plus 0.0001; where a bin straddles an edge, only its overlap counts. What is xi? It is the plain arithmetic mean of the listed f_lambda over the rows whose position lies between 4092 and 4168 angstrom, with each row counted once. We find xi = 128.4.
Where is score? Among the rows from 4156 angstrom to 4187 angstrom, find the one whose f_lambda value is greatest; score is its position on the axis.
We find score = 4160.86 angstrom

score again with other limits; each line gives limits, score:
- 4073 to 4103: 4084.92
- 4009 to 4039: 4021.46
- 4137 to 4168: 4160.86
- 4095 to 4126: 4113.23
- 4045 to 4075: 4053.06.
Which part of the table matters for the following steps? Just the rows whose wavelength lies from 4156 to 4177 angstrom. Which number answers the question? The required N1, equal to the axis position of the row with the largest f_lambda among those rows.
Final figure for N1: 4160.86 angstrom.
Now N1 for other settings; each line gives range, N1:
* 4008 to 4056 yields 4021.46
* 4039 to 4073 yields 4053.06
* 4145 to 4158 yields 4145.56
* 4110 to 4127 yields 4113.23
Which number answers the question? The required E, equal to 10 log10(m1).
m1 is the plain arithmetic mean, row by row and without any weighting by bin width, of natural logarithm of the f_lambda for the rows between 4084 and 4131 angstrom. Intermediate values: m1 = 4.88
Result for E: 6.88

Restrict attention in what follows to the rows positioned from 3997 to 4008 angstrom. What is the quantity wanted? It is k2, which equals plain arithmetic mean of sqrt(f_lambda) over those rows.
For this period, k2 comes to 11.6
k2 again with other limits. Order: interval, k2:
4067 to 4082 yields 11.4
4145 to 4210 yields 11.2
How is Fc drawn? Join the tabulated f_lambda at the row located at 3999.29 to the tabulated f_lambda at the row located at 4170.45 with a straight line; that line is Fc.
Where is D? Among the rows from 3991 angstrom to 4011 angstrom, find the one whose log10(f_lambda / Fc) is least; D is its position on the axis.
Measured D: 3993.77 angstrom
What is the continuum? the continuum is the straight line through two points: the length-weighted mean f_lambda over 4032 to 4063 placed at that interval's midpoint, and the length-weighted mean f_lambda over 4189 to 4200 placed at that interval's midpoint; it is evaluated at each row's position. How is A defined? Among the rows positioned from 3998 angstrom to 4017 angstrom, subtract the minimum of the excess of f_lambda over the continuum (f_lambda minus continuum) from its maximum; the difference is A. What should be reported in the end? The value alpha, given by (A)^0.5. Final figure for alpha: 4.42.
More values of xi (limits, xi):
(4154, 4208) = 126.2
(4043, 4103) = 129.3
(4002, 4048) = 131.0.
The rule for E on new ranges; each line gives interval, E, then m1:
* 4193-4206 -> 6.83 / 4.82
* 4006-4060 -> 6.88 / 4.87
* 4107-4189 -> 6.86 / 4.86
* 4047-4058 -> 6.89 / 4.88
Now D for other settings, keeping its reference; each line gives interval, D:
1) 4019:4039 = 4032.58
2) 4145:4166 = 4149.38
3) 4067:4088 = 4071.77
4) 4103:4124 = 4103.77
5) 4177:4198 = 4178.14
